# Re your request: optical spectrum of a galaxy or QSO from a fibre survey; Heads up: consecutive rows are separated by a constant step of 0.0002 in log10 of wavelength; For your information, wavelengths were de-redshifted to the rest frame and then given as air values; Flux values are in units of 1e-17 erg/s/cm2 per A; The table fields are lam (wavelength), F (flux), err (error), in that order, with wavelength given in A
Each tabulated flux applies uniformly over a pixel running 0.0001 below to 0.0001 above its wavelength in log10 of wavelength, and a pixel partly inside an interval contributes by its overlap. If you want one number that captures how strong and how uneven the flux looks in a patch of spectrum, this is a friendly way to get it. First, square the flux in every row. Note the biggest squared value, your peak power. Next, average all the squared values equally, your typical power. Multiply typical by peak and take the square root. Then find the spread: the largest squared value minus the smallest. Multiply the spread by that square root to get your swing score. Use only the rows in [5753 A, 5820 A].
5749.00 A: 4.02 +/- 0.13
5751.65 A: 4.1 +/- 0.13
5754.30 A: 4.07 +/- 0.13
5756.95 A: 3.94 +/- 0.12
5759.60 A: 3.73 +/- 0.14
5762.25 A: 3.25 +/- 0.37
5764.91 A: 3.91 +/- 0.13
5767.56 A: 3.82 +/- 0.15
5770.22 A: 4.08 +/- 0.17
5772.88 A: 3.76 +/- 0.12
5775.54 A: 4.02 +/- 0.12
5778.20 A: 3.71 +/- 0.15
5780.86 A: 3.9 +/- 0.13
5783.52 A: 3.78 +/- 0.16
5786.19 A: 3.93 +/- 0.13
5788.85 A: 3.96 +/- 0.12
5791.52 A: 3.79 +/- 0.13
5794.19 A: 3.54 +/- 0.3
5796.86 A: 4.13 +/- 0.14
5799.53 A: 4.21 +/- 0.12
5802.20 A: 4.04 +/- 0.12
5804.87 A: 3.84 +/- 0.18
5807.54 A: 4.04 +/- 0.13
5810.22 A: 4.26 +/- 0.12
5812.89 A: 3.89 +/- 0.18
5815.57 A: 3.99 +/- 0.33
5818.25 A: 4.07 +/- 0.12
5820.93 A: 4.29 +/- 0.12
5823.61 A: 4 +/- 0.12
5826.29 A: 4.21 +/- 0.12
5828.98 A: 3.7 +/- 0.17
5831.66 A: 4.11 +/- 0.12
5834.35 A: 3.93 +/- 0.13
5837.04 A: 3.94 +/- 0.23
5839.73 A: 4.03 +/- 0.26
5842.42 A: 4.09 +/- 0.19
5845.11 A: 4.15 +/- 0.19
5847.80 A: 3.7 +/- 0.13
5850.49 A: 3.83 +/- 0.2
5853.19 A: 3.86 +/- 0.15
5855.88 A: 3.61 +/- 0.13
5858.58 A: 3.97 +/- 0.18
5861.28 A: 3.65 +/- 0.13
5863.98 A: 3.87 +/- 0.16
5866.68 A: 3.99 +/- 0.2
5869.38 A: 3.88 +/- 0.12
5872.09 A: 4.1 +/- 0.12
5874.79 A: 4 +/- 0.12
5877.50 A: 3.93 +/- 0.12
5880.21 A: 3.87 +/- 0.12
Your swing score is 126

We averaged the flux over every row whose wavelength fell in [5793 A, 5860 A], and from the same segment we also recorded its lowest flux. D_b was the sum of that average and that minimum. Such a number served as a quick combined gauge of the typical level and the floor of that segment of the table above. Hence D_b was 7.52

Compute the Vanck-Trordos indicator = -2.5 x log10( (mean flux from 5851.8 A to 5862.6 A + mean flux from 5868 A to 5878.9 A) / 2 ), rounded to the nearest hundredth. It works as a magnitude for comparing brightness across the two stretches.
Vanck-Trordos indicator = -1.47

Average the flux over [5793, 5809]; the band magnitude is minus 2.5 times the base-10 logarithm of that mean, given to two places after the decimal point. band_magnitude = -1.50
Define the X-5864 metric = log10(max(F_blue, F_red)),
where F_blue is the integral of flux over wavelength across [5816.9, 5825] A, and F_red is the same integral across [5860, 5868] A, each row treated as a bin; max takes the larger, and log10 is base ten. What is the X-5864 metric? 1.52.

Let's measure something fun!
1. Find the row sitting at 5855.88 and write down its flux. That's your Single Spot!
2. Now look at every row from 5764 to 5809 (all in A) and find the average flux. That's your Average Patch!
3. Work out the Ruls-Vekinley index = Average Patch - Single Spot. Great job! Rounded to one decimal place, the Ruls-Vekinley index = 0.3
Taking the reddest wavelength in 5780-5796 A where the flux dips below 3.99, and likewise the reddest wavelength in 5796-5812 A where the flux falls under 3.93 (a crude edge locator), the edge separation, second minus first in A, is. 10.7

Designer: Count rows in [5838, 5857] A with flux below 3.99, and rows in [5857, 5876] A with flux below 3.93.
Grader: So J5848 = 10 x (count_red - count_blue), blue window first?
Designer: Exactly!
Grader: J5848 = -10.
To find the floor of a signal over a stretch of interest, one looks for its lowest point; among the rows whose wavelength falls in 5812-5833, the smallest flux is 3.7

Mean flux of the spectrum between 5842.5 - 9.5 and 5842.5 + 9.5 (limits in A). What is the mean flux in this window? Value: 3.95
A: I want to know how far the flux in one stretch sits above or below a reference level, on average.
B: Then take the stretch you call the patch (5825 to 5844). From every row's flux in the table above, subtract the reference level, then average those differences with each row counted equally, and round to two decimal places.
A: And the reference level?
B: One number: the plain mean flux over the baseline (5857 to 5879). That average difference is 0.08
